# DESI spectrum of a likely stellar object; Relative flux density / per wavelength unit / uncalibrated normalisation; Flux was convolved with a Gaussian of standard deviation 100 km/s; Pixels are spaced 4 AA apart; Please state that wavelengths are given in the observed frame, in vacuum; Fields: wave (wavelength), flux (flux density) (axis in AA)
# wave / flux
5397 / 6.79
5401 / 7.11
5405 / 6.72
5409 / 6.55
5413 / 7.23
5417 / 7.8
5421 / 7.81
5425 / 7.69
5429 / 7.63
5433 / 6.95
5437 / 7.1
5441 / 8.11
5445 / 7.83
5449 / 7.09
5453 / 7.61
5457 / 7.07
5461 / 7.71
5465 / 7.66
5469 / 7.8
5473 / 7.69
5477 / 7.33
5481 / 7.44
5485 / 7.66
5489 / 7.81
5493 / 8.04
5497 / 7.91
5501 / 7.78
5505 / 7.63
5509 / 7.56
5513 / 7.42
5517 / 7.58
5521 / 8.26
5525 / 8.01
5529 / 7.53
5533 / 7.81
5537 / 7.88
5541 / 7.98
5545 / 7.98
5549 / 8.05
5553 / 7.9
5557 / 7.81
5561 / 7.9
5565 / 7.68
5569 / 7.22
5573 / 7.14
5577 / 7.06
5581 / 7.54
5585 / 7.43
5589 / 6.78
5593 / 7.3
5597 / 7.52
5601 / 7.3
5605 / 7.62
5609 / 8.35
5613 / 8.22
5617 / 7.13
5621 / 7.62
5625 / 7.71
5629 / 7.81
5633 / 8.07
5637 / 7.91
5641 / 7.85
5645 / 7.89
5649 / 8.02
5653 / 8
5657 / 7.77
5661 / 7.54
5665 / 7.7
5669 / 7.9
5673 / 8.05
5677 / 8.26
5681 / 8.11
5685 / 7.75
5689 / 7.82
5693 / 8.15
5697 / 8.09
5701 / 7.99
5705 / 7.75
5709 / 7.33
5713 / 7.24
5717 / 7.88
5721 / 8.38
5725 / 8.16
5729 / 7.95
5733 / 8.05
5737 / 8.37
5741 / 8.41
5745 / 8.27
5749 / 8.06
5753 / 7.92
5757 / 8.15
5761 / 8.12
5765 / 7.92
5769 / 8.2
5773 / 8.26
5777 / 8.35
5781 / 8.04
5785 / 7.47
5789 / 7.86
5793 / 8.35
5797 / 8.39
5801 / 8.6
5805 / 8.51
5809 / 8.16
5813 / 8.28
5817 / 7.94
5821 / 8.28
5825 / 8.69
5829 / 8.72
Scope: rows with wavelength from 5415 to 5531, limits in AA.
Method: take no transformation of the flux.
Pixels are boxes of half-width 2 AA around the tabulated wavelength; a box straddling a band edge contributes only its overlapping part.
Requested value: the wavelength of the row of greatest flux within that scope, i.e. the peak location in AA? 5521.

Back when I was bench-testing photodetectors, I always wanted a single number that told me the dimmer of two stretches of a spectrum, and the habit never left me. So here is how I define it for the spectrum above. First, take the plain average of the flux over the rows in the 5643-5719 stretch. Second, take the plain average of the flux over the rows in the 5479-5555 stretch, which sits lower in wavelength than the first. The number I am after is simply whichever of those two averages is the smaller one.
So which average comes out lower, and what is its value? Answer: 7.80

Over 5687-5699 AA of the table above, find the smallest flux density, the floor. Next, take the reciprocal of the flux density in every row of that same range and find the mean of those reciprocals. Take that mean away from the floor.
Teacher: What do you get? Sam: 7.7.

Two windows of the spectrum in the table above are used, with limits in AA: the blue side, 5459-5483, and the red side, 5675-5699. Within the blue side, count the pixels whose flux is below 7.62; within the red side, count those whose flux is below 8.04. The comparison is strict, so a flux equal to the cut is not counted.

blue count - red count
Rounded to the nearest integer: 0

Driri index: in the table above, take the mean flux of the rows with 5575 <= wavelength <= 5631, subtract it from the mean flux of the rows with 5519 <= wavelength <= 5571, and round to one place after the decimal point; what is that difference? 0.3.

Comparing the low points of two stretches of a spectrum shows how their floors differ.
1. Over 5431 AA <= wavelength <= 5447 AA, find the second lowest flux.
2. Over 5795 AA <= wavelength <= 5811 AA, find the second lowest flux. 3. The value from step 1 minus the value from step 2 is -1.3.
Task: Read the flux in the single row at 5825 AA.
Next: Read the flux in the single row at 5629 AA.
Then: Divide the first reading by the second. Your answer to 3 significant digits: 1.11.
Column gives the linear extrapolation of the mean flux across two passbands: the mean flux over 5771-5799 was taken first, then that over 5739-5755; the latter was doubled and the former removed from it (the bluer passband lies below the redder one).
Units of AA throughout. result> 8.23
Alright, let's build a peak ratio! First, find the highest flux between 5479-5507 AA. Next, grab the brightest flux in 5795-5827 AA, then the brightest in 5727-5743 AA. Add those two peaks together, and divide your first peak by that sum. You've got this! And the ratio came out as 0.470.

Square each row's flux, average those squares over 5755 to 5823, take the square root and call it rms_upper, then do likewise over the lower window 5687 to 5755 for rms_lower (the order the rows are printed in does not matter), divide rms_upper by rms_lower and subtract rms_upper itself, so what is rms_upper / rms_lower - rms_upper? -7.2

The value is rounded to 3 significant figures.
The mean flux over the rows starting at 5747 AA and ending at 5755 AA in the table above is 7.99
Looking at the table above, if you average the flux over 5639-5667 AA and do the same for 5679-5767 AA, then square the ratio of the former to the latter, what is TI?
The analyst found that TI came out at 0.96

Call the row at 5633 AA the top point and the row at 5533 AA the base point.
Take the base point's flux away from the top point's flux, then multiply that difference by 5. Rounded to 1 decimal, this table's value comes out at 1.3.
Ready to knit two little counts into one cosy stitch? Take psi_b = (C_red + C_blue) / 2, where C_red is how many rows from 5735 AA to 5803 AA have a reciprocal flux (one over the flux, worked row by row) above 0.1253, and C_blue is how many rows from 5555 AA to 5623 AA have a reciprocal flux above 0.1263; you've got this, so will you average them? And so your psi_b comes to 9.5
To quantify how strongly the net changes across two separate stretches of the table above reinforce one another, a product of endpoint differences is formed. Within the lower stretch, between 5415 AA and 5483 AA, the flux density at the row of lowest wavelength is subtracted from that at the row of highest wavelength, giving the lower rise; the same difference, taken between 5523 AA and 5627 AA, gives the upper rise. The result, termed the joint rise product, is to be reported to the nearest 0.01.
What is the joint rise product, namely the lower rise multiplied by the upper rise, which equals 0.11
